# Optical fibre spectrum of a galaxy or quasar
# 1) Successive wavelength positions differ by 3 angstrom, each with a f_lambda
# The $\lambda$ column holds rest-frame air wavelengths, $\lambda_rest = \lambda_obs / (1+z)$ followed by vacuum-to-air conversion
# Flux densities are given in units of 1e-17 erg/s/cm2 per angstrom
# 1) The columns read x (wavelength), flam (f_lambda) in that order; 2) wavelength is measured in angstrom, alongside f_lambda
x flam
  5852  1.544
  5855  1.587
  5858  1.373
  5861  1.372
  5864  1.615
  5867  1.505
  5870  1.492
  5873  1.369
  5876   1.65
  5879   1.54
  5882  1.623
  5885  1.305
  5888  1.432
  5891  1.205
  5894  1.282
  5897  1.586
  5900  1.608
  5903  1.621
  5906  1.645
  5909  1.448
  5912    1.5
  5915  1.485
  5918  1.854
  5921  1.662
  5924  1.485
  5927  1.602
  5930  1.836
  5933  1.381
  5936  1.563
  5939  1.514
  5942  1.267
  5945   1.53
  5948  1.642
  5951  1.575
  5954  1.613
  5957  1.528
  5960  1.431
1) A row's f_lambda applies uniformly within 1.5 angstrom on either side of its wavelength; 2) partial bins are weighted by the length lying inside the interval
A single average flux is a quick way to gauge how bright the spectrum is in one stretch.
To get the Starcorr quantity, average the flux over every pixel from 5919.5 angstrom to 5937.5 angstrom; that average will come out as 1.59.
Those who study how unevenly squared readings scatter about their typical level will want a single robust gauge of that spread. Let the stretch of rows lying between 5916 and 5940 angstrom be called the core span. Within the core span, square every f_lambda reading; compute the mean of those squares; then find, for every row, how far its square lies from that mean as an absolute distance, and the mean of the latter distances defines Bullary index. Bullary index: 0.43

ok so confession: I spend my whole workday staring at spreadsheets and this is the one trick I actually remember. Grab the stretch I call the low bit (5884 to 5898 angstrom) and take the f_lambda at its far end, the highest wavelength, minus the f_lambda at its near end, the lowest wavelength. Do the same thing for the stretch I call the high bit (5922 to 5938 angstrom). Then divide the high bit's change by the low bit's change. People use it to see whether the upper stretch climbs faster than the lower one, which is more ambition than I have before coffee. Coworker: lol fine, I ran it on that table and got 0.3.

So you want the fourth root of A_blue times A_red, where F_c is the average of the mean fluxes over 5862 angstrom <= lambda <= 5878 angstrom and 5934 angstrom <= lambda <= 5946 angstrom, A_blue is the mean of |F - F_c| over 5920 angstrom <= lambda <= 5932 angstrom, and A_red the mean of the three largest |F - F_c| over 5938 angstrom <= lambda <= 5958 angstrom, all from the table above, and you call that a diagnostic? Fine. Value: 0.40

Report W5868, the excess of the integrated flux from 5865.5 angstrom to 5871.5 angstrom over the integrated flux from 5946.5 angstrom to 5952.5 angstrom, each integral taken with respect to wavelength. -0.7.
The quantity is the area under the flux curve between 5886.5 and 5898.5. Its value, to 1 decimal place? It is 16.5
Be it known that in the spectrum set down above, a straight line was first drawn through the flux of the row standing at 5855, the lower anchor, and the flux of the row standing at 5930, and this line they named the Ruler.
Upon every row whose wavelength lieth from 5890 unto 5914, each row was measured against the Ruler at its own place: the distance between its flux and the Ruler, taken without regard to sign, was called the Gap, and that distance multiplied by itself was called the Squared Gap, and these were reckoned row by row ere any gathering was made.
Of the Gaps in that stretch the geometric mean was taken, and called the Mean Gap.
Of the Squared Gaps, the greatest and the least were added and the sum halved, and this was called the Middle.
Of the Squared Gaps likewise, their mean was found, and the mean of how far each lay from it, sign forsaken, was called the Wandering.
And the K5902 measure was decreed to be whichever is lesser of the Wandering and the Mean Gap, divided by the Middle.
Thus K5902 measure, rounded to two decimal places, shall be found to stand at 0.54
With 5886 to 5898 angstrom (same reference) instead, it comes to 0.65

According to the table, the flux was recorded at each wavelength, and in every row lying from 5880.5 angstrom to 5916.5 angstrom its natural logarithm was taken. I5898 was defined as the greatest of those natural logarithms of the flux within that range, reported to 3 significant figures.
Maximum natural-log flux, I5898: 0.498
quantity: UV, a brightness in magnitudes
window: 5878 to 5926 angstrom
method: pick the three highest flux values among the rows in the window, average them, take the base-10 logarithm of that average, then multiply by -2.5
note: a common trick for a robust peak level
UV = -0.59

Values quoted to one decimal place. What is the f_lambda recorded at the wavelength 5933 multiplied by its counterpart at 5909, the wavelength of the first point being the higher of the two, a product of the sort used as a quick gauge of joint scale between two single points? 2.0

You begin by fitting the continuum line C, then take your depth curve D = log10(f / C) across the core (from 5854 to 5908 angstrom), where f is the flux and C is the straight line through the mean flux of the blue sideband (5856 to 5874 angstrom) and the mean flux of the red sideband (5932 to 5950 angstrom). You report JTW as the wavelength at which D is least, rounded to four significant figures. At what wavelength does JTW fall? 5891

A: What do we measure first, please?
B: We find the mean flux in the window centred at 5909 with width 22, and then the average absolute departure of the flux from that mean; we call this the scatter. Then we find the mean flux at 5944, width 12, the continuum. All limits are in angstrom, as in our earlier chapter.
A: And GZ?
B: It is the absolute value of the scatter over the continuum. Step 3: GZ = 0.067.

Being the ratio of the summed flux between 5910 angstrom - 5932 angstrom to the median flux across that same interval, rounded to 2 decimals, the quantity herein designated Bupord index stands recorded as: 7.13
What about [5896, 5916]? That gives 6.87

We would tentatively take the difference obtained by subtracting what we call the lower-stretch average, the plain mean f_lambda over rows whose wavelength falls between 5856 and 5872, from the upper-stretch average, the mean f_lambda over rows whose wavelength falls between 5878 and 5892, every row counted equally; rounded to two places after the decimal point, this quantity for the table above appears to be -0.05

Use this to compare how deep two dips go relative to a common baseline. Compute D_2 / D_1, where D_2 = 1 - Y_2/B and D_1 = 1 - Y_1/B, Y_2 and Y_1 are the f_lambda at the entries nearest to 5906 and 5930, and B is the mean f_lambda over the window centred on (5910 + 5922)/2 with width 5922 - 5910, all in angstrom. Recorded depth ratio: 0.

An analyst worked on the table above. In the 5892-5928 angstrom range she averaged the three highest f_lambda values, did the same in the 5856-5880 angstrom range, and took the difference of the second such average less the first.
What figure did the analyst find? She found -0.12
